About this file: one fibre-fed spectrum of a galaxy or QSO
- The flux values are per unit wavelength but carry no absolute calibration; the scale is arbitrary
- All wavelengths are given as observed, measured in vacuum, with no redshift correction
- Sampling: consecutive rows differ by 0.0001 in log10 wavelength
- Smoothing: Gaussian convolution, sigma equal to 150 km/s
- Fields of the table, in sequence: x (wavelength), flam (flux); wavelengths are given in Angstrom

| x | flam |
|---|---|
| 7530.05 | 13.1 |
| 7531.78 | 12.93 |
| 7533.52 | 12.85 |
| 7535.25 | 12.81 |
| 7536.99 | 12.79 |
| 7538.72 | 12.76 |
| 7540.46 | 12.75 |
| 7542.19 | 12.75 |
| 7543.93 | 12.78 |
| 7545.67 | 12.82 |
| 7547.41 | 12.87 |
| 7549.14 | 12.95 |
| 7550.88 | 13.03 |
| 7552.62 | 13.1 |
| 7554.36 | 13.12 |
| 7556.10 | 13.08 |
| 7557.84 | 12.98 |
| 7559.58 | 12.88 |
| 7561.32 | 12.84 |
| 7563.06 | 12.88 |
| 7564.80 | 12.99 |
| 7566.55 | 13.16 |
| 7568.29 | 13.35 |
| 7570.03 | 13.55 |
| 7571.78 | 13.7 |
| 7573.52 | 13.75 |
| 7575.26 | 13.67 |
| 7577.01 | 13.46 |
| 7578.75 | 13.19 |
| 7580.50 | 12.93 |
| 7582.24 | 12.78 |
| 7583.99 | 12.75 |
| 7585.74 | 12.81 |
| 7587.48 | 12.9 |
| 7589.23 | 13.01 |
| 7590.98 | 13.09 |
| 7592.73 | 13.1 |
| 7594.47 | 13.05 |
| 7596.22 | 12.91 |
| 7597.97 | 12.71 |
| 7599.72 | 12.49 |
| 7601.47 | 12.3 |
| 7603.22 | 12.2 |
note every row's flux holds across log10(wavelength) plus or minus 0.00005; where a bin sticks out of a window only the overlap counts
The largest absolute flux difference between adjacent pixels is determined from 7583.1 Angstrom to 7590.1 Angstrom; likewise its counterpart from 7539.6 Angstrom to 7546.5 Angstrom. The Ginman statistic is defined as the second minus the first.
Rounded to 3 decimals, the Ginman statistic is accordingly -0.070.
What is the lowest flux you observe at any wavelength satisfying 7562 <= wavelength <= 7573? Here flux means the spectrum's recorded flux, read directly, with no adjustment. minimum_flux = 12.88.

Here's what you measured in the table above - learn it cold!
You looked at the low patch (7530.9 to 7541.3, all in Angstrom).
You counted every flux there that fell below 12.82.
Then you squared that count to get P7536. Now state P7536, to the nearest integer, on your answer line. 16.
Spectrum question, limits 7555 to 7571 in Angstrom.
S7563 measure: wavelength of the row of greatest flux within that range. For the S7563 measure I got 7570.03 Angstrom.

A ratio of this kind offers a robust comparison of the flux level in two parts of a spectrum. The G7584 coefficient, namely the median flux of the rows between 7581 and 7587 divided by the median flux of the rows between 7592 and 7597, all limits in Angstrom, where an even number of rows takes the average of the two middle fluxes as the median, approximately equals 0.98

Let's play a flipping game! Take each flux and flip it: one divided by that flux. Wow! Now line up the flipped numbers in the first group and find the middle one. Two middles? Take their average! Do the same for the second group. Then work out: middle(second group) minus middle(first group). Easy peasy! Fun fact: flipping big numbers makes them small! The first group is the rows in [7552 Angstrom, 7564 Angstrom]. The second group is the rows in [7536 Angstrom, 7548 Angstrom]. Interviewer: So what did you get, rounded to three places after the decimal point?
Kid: 0.001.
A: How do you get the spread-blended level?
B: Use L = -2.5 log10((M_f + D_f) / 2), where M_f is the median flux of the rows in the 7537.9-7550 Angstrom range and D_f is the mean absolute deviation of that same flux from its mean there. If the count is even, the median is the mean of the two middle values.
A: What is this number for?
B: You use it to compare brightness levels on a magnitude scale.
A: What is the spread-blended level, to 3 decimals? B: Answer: -2.019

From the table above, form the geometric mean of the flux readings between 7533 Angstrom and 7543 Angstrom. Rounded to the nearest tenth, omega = 12.8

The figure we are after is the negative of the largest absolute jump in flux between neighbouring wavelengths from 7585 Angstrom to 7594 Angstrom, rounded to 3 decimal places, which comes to -0.110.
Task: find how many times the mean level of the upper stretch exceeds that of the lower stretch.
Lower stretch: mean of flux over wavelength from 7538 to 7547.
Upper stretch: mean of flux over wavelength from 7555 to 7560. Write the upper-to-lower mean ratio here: 1.02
